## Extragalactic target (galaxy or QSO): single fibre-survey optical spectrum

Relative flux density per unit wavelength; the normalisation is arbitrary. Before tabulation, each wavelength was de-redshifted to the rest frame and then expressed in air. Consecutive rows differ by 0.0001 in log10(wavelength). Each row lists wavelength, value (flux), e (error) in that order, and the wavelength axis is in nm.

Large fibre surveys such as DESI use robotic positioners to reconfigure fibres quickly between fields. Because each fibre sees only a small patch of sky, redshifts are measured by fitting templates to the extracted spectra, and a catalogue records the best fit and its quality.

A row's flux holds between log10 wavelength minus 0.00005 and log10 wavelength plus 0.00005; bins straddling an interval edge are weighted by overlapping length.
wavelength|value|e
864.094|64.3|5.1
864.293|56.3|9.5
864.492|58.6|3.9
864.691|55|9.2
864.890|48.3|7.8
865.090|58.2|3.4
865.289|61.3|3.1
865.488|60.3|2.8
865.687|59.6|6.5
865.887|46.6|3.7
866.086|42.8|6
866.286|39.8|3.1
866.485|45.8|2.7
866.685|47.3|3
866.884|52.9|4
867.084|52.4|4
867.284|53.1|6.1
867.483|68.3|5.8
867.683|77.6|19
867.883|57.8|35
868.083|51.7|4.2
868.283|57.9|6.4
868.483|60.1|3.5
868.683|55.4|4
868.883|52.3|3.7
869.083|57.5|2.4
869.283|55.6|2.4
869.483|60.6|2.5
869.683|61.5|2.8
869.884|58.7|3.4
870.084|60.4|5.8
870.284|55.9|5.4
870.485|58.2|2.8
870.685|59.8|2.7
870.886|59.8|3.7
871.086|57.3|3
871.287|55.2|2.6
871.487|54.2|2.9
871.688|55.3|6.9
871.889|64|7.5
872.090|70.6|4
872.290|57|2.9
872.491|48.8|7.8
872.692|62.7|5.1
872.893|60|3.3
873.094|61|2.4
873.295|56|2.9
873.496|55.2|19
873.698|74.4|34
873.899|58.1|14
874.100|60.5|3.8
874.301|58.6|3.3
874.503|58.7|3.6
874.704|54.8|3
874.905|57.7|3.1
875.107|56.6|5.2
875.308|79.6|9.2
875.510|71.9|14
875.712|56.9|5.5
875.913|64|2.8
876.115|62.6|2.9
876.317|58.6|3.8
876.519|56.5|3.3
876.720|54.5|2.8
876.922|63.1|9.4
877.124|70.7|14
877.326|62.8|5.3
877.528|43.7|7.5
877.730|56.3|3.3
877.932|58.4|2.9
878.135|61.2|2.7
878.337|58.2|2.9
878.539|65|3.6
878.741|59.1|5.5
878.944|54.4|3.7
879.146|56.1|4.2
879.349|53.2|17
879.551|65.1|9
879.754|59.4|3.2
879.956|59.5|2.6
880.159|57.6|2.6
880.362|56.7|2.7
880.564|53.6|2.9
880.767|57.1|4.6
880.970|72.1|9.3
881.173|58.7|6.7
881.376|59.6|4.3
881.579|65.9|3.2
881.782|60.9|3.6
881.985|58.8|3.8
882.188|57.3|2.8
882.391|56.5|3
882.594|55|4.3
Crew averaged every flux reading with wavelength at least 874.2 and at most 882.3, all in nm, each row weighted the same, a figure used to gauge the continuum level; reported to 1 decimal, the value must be 59.9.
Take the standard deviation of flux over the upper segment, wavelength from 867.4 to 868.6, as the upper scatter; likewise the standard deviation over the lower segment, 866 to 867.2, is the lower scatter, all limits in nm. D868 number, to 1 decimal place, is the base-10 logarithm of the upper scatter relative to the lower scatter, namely 0.3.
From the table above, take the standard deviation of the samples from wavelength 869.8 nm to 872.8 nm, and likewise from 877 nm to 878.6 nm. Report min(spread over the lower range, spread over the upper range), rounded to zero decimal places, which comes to 5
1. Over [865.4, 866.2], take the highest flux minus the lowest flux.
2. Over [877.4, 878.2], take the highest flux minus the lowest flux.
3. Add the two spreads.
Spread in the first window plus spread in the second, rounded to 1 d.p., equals 35.0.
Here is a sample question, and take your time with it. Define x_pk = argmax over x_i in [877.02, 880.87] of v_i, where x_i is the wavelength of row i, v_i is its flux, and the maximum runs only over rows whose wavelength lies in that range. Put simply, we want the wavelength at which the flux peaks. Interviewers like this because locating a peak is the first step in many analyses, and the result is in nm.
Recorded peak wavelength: 877.124 nm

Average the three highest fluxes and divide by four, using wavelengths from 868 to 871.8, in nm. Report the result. 15.2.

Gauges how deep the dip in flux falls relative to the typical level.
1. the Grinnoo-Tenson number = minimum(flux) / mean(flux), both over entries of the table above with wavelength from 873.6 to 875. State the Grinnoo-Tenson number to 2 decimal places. 0.91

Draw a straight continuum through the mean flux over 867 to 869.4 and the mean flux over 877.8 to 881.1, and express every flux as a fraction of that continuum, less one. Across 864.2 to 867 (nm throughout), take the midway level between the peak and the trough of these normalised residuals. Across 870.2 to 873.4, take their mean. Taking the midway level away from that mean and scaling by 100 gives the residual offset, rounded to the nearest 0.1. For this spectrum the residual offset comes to 12.9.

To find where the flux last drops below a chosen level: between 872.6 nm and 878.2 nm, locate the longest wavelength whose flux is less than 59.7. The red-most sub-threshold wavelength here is 877.932 nm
